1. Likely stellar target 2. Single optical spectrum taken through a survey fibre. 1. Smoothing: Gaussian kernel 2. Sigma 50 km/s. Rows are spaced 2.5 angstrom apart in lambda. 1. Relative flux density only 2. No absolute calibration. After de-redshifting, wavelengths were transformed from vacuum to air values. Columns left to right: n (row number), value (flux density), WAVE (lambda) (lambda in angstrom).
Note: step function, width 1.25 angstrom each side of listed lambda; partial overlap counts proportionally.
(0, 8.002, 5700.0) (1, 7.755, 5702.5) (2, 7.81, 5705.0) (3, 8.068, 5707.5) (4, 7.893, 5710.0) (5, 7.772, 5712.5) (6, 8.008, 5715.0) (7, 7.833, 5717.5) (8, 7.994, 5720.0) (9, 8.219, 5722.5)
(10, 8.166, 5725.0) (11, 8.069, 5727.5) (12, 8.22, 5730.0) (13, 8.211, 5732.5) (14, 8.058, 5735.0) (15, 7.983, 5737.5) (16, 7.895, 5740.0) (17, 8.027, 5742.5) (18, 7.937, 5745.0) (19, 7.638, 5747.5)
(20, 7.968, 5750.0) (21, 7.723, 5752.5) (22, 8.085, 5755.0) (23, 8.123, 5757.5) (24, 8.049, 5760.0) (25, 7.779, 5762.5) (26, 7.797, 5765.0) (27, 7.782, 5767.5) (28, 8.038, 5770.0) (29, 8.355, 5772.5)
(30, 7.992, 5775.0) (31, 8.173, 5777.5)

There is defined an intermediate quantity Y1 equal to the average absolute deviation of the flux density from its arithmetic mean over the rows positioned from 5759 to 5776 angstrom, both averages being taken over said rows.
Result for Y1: 0.158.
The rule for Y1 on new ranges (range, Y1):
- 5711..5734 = 0.136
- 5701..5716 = 0.105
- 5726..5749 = 0.125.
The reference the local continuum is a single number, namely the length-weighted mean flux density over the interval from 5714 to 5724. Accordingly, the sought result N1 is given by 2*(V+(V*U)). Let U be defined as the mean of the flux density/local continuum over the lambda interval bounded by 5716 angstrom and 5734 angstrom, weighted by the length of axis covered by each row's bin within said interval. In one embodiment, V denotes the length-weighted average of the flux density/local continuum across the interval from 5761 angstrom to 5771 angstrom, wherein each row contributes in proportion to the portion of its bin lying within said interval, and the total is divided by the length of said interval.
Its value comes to 3.94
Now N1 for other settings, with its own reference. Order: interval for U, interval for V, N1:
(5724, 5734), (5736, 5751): 3.98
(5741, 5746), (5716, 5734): 4.03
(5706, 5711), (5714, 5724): 3.99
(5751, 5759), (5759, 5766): 3.92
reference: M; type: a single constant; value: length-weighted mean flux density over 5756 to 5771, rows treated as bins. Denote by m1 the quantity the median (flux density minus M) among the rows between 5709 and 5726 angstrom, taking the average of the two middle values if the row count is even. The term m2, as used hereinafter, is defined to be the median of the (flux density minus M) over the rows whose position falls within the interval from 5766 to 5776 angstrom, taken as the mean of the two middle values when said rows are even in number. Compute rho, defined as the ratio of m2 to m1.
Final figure 1.3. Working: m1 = 0.065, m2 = 0.09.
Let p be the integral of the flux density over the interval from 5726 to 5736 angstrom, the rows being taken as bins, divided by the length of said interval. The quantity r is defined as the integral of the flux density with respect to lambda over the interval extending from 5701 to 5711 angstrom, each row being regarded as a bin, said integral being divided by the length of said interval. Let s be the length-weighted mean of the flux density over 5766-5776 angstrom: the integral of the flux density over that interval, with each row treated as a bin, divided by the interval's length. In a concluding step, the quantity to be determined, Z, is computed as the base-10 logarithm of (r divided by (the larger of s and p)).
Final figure -0.014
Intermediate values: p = 8.14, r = 7.88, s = 8.04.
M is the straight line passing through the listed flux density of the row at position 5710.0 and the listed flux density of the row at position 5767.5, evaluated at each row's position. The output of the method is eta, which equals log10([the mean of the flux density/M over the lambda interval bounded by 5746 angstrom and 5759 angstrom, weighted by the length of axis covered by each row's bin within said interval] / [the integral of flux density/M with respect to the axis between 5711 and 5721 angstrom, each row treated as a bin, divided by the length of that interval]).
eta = 0.005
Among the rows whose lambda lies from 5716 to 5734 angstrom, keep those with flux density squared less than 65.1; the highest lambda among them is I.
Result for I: 5720.0 angstrom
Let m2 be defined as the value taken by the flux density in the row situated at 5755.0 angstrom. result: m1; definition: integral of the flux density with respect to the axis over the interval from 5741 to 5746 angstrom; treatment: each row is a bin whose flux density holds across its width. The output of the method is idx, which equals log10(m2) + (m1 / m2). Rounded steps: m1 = 39.9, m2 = 8.085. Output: 5.8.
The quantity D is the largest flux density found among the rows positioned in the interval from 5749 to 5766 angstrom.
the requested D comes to 8.123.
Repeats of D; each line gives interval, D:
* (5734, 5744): 8.058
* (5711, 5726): 8.219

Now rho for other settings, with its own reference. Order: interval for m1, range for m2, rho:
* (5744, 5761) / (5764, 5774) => -0.3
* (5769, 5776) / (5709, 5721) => -0.3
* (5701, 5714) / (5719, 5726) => -2.0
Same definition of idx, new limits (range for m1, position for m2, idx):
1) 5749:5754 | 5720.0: 5.8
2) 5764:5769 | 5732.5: 5.7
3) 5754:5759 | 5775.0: 6.0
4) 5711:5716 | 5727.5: 5.8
